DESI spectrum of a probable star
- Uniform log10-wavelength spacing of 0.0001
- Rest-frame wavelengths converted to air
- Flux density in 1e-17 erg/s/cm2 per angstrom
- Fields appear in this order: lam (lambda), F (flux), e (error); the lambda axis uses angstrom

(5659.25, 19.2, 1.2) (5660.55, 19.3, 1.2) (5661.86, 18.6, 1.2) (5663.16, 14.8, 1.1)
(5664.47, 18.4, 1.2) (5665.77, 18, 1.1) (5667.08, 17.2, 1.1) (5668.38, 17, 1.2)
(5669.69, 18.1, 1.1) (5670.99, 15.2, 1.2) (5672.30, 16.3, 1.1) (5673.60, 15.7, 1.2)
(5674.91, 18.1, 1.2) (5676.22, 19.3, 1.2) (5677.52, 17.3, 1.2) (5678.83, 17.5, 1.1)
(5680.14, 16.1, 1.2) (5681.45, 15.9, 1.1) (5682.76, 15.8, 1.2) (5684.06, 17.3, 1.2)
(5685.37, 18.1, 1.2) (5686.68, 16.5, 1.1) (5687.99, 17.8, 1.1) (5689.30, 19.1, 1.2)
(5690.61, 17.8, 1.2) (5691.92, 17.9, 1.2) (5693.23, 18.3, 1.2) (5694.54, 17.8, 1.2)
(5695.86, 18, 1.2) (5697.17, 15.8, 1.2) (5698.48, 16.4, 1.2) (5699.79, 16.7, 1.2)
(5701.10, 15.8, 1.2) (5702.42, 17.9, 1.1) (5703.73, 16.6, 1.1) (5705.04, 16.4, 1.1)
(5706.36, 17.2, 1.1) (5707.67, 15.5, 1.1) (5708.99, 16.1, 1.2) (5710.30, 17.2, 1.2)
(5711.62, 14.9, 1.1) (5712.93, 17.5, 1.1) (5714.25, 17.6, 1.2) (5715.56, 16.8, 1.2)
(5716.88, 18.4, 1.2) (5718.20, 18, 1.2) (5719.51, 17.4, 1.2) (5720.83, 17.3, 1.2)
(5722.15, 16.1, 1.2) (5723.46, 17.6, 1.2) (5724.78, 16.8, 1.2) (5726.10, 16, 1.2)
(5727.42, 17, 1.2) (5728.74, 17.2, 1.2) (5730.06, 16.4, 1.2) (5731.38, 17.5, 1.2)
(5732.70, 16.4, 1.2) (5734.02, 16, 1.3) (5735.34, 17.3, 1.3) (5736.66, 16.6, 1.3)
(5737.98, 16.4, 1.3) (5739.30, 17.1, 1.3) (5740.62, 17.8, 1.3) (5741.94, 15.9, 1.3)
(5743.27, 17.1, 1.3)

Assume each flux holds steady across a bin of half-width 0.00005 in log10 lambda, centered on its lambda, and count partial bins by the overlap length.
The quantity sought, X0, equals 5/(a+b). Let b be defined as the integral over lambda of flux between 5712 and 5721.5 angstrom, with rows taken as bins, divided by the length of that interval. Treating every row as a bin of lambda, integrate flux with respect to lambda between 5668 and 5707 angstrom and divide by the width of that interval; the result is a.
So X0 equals 0.144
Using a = 17.1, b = 17.49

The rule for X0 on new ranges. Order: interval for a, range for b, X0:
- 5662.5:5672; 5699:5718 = 0.148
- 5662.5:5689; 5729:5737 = 0.148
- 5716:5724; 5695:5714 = 0.147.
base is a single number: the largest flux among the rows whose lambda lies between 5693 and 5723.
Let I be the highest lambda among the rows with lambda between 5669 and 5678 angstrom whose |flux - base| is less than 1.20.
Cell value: 5677.52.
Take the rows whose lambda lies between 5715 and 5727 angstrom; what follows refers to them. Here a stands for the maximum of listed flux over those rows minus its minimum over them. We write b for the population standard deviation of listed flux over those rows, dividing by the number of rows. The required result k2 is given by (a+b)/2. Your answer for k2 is 1.58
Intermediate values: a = 2.40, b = 0.8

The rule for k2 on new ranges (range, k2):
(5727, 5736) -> 1.01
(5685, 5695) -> 1.64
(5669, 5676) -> 2.06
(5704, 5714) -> 1.75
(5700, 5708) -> 1.60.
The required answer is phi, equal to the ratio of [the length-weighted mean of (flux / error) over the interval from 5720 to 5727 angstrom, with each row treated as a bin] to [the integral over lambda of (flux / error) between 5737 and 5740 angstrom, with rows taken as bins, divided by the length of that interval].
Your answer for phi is 1.08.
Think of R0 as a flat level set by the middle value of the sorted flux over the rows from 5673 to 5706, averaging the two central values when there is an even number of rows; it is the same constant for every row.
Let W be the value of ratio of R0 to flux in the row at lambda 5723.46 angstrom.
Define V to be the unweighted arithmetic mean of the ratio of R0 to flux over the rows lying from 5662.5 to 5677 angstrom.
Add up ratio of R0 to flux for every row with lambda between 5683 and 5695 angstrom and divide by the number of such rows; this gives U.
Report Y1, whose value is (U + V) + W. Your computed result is 2.97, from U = 0.97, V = 1.02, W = 0.98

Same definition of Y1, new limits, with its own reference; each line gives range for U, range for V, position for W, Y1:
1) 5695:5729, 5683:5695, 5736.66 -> 3.04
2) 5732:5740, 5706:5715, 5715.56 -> 3.12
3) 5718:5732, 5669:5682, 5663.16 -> 3.21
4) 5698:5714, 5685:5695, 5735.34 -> 3.02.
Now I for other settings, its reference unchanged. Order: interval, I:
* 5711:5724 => 5723.46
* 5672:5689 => 5687.99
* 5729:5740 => 5735.34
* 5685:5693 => 5691.92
